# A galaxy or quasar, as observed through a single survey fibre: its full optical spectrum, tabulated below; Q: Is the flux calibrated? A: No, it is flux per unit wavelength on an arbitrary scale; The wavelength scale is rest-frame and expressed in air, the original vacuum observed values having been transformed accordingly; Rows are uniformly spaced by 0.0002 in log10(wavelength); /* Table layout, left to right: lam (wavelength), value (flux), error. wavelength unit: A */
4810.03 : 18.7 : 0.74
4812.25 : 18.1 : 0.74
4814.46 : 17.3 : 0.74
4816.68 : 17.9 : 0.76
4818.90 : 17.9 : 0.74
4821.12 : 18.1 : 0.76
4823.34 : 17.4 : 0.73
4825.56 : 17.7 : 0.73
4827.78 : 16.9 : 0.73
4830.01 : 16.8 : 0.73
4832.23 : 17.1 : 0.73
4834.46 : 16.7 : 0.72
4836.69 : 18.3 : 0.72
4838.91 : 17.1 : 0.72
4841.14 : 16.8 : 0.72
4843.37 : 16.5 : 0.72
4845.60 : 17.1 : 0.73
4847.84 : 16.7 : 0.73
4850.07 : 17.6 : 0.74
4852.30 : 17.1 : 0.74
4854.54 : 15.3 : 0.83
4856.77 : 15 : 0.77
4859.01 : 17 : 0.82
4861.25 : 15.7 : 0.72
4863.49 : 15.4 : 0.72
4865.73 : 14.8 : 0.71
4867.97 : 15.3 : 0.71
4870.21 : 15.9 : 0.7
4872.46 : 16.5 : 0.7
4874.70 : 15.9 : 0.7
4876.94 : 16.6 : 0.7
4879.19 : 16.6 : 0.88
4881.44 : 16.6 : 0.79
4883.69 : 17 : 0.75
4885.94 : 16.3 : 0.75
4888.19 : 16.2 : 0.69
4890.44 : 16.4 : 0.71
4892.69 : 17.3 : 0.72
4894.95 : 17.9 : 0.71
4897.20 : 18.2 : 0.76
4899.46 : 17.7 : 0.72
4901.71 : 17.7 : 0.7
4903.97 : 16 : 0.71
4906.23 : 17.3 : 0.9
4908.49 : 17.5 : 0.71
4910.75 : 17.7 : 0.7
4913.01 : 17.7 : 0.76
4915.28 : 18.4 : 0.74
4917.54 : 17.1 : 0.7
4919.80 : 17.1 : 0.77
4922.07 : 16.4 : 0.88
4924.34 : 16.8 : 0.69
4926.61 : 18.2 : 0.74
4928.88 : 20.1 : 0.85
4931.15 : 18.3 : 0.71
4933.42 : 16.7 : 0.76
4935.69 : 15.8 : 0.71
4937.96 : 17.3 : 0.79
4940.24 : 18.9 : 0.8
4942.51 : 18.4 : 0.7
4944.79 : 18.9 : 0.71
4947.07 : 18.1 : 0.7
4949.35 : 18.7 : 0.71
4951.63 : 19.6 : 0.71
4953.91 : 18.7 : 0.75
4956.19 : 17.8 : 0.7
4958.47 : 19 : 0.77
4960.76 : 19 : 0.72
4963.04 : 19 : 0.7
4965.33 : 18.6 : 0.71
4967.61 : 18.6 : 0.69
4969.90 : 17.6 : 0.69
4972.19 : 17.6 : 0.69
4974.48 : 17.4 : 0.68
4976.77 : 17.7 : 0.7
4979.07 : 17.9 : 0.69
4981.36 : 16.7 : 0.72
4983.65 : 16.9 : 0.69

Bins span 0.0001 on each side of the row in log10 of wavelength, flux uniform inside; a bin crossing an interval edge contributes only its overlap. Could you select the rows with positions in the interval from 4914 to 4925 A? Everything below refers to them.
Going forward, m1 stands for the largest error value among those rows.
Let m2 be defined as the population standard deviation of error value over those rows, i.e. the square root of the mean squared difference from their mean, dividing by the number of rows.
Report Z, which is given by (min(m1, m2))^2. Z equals 0.0047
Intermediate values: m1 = 0.88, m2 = 0.07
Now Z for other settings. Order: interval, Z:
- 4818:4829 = 0.0001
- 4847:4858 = 0.0013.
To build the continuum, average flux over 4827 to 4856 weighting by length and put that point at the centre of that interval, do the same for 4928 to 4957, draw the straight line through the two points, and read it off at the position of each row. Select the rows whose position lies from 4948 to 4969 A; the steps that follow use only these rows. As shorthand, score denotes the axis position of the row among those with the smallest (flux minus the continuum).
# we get 4956.19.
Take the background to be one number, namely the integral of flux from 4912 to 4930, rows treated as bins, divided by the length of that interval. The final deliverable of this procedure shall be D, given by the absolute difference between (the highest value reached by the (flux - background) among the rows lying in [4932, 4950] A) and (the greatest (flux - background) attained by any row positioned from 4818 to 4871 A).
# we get 0.6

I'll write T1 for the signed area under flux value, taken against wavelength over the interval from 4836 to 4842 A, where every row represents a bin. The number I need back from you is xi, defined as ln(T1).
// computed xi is 4.65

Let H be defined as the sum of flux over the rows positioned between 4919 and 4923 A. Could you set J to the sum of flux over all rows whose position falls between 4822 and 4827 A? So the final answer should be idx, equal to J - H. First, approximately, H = 33.5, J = 35.1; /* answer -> 1.6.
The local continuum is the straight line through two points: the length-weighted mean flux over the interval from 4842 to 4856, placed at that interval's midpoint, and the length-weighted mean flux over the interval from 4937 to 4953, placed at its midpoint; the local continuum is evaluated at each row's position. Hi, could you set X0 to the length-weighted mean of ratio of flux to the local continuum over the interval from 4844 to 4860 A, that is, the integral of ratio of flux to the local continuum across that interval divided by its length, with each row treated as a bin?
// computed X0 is 0.99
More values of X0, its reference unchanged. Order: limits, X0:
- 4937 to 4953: 1.00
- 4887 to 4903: 0.99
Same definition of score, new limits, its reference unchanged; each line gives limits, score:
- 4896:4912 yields 4903.97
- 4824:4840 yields 4834.46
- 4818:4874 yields 4865.73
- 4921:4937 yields 4935.69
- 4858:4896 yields 4865.73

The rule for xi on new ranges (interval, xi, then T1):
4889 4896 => 4.79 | 120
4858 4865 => 4.71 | 112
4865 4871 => 4.52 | 92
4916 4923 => 4.78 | 119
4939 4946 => 4.87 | 131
